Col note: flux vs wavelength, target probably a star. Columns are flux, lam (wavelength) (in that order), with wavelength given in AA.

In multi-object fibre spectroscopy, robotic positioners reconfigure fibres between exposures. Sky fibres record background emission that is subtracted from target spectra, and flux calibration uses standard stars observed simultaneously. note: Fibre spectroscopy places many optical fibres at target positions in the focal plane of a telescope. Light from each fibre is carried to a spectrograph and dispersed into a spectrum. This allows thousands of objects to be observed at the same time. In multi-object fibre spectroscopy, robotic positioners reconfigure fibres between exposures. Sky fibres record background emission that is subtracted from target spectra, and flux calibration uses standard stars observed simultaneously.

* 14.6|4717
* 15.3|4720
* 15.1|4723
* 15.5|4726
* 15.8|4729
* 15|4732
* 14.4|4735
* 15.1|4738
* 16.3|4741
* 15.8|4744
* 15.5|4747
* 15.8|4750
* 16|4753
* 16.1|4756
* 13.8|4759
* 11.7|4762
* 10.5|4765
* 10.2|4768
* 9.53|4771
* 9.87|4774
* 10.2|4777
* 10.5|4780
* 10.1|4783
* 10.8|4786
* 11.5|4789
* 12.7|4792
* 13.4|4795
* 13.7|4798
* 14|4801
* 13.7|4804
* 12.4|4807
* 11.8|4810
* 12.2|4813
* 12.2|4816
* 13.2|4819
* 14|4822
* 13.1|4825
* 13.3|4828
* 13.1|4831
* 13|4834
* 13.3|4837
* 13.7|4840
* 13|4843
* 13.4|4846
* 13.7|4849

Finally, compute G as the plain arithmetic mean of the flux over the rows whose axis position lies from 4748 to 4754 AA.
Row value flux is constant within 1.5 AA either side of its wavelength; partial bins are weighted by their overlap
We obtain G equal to 15.9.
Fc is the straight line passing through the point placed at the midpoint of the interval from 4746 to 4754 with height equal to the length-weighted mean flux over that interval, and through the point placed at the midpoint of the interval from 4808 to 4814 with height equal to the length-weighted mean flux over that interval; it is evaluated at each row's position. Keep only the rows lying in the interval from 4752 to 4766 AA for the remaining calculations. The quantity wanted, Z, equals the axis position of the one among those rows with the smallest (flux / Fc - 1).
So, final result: 4765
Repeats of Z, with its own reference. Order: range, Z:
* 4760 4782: 4771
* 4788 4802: 4789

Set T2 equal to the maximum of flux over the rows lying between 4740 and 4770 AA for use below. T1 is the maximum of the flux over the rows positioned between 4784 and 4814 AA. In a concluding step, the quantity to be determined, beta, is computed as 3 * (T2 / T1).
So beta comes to 3.49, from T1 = 14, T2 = 16.3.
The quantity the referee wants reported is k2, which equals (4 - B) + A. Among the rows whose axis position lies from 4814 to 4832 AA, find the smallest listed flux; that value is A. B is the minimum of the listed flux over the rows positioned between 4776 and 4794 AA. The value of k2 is 6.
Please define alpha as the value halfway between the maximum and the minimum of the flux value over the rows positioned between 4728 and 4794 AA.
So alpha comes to 12.9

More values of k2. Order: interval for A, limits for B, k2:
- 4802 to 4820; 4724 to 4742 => 1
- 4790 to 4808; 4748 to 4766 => 6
